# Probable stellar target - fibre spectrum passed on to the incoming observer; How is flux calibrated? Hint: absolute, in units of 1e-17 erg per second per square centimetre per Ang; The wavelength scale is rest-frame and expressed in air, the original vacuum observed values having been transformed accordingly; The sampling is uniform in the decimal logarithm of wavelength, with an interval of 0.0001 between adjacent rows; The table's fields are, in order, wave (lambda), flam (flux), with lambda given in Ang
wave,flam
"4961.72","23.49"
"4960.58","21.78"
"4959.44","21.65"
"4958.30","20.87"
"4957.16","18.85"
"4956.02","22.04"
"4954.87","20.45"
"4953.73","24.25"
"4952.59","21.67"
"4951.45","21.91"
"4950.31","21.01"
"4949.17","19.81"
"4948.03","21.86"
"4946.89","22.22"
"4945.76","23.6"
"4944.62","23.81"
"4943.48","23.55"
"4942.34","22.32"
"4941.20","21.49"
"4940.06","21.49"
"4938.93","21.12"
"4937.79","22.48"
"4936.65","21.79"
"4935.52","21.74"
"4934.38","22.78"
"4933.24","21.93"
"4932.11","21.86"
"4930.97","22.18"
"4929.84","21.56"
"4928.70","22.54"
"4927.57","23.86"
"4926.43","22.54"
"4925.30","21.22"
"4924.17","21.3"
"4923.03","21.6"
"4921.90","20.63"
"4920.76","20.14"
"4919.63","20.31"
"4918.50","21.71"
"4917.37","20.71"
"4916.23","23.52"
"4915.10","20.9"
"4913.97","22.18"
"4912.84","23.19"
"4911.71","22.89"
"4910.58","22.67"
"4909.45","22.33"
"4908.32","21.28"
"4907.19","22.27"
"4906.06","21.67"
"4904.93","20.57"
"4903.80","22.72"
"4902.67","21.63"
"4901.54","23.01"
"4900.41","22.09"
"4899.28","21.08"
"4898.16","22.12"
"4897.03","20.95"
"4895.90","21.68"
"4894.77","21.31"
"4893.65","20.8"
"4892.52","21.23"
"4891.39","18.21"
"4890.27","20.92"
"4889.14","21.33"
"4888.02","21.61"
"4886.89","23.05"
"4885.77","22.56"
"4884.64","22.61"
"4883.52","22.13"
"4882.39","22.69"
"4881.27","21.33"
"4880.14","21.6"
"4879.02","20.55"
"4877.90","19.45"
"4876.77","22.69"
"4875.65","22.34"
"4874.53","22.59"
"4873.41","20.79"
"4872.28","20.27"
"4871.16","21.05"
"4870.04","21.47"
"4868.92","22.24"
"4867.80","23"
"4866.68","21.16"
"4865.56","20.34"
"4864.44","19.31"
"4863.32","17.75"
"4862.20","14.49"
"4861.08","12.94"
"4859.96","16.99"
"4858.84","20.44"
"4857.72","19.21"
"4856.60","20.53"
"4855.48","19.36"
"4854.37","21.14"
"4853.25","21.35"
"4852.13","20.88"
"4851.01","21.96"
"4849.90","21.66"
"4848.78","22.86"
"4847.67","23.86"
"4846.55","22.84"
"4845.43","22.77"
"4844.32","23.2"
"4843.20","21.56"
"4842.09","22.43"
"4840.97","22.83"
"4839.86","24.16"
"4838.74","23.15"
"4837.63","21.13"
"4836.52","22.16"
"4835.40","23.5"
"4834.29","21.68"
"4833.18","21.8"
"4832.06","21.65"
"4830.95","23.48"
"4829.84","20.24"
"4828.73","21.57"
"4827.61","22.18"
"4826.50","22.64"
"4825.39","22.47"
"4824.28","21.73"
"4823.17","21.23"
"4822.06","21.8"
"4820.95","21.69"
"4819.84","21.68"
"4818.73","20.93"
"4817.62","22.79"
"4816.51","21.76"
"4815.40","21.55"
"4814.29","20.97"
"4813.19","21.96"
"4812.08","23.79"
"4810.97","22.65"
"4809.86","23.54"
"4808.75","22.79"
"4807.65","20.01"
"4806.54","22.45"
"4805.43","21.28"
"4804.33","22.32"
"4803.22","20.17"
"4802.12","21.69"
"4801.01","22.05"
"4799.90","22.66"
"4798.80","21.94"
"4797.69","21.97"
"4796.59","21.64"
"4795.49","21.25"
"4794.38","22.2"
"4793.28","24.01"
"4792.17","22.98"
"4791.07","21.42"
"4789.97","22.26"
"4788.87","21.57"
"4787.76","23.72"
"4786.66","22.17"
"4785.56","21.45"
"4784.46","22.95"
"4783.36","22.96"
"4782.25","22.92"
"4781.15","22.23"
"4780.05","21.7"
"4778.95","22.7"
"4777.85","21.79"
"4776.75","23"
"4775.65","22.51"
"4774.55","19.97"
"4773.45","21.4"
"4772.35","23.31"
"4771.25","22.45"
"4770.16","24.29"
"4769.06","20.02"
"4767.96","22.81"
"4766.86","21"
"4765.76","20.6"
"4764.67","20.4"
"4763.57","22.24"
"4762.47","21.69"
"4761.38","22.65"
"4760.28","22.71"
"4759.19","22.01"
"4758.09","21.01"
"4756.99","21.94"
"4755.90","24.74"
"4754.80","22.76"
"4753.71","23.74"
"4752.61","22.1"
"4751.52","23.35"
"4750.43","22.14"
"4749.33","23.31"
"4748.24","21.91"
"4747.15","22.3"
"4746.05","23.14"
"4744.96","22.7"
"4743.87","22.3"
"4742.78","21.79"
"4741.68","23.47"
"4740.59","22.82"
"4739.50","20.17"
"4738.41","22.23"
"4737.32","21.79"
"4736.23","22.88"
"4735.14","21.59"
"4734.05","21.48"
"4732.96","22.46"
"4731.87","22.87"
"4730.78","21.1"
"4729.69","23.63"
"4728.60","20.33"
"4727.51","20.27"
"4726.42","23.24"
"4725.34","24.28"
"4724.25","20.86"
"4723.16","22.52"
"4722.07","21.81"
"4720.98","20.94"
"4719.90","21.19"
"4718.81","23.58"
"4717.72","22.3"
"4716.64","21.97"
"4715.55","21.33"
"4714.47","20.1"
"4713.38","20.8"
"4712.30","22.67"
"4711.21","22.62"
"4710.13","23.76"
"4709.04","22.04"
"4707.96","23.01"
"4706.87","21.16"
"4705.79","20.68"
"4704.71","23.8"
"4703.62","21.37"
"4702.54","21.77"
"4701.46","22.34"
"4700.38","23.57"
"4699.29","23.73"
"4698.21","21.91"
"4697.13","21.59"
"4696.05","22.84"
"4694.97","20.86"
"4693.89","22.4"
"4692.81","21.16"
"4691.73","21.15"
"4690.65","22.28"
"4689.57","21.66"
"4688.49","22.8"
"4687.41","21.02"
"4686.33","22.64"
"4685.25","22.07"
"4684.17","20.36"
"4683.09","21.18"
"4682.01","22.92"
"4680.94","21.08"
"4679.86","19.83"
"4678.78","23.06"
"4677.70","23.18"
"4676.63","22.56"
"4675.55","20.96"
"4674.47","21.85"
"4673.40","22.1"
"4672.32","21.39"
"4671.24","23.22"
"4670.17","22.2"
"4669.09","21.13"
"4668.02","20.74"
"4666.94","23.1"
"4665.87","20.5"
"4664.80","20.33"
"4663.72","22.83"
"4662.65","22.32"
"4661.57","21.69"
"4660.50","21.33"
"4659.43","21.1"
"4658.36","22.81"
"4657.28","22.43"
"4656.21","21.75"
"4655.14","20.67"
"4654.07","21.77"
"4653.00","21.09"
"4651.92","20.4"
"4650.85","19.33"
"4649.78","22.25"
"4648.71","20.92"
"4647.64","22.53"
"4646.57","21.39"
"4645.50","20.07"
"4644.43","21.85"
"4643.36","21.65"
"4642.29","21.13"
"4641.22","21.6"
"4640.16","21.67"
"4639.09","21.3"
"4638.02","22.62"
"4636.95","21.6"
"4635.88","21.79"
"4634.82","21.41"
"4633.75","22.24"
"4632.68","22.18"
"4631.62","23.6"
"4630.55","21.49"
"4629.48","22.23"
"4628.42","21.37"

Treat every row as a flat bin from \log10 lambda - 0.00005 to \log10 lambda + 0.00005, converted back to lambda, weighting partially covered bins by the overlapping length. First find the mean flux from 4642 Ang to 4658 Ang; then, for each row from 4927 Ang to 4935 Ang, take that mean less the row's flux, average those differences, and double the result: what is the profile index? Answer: -2.2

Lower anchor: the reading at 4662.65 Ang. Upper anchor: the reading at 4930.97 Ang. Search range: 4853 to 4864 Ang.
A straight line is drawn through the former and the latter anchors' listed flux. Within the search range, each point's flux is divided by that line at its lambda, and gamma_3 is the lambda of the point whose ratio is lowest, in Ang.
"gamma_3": 4861.08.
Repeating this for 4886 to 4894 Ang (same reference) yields 4891.39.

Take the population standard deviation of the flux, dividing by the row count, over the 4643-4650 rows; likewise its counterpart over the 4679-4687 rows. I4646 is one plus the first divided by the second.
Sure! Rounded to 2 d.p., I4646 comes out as 1.72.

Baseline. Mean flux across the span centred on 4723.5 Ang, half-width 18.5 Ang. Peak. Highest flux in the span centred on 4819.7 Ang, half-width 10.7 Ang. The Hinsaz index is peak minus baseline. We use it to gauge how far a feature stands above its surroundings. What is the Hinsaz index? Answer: 1.8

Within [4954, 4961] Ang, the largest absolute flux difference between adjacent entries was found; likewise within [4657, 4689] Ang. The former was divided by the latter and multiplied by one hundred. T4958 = 99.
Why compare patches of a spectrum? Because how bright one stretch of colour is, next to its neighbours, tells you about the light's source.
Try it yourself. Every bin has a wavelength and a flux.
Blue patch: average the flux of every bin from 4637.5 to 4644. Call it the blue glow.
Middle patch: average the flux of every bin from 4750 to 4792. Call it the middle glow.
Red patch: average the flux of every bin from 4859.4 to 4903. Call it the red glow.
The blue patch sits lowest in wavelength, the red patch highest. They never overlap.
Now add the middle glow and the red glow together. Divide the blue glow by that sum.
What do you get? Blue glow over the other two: 0.503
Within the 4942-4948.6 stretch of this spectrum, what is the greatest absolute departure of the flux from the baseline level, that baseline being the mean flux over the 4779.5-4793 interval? 1.4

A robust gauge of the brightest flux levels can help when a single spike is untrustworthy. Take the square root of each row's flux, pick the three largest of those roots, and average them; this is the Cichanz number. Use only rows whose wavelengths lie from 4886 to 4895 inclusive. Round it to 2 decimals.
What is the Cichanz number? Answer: 4.69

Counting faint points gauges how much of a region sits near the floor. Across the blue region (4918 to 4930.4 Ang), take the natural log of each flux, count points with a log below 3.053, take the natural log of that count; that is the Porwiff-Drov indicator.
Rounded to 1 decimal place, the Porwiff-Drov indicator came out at 1.1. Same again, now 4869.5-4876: 1.1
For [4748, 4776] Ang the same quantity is 1.8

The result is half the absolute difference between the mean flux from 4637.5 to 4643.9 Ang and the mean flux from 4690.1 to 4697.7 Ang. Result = 0.05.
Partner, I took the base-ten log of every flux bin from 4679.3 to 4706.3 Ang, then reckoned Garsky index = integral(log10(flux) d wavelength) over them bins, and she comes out 36.2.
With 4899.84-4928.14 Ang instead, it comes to 37.9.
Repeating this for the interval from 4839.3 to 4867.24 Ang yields 36.6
